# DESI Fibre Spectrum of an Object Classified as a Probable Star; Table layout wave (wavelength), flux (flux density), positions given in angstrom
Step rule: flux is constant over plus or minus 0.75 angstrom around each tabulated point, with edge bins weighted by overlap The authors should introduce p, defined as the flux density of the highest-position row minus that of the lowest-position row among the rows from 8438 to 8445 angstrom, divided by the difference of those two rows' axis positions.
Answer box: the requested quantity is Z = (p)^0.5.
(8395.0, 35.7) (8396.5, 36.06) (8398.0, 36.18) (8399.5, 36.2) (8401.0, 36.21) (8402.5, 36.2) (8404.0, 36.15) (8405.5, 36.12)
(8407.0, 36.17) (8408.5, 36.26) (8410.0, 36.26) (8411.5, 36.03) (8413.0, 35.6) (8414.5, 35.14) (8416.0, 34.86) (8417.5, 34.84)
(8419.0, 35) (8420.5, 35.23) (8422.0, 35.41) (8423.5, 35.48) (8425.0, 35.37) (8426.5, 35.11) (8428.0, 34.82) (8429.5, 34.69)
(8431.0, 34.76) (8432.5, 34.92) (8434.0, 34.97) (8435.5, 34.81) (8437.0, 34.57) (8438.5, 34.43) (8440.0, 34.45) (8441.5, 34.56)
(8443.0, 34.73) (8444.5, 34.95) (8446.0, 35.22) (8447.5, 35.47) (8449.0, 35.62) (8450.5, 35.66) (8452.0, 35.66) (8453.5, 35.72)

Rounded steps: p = 0.087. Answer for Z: 0.294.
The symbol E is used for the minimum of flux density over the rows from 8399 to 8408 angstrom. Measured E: 36.12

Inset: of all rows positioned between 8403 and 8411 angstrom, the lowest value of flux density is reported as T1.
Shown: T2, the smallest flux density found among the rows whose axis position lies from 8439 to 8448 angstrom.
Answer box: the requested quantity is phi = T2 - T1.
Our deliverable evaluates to -1.7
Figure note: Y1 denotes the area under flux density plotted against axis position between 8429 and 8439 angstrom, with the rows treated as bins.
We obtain 347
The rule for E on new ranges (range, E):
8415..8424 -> 34.84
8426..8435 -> 34.69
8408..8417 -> 34.86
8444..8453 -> 34.95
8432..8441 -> 34.43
